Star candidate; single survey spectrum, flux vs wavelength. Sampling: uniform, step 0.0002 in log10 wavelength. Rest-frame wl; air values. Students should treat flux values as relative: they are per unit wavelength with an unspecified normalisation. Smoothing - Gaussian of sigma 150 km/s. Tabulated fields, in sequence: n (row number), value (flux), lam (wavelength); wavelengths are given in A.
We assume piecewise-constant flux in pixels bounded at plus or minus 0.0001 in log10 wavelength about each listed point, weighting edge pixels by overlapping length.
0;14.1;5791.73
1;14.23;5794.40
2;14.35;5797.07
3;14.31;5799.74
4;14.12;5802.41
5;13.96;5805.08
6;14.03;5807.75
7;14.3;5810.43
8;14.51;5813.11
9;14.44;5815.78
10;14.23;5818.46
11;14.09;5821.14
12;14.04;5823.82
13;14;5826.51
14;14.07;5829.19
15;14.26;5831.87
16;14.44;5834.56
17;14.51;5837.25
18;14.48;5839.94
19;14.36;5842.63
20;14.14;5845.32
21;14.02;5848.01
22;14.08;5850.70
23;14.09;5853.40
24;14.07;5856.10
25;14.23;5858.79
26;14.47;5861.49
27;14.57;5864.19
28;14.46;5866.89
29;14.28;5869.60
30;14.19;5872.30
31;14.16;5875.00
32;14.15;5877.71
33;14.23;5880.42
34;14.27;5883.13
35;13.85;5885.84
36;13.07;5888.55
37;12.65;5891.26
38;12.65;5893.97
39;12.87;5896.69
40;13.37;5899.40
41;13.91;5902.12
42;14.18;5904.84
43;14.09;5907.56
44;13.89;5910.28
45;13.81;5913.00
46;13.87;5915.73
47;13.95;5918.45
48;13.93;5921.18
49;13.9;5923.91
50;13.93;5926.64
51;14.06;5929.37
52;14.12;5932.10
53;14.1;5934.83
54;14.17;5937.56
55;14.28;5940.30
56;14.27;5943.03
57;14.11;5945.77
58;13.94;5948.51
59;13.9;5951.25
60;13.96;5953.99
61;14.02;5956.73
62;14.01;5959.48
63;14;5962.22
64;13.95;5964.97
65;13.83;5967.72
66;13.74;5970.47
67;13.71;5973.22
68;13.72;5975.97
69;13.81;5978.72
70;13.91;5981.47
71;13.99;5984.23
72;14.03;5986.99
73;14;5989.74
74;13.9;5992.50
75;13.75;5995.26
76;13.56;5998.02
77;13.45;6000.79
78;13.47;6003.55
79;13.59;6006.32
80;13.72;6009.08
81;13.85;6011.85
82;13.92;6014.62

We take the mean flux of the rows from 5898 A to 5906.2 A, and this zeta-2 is 13.82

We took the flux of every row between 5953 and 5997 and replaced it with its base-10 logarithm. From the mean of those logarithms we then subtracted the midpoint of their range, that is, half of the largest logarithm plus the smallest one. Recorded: 0.0008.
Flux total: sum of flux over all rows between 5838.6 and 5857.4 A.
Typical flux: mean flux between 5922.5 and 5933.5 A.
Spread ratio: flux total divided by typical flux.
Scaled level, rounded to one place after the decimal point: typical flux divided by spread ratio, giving 2.0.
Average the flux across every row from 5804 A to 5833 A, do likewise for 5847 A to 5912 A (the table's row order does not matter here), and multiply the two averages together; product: 197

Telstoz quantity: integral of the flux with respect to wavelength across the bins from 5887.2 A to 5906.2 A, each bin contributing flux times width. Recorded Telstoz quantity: 252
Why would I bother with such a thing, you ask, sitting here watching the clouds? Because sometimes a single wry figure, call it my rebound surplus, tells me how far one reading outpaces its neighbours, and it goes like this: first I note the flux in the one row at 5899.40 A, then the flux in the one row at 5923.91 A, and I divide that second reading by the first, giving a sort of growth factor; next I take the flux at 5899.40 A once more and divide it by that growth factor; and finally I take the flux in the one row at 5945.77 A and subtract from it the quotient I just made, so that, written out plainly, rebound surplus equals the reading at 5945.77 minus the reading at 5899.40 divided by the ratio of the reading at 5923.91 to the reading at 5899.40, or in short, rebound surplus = 1.2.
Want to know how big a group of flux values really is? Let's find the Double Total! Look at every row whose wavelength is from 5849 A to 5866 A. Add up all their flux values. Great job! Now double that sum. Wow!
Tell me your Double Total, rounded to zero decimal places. 171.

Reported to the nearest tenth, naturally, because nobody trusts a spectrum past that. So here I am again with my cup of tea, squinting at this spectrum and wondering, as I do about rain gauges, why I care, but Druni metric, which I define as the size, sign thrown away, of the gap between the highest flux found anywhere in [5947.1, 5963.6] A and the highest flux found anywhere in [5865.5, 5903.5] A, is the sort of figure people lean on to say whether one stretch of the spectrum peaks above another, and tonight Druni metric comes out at 0.4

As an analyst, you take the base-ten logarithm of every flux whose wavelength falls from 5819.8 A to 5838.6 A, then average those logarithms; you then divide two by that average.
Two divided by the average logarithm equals 1.74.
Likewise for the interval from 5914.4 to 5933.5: 1.75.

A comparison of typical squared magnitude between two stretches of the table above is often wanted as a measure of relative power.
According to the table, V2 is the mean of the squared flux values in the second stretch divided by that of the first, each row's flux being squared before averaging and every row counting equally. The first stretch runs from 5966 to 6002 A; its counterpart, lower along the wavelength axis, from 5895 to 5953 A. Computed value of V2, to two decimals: 1.02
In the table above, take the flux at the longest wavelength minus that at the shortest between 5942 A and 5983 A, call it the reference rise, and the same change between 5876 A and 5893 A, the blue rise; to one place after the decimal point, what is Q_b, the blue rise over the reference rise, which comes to 4.2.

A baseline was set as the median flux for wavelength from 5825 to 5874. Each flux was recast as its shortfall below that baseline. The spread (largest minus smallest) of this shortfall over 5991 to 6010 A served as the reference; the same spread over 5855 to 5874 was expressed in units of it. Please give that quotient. 1.1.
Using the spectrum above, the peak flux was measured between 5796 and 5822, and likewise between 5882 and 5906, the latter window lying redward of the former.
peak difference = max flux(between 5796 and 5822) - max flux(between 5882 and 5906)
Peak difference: 0.24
